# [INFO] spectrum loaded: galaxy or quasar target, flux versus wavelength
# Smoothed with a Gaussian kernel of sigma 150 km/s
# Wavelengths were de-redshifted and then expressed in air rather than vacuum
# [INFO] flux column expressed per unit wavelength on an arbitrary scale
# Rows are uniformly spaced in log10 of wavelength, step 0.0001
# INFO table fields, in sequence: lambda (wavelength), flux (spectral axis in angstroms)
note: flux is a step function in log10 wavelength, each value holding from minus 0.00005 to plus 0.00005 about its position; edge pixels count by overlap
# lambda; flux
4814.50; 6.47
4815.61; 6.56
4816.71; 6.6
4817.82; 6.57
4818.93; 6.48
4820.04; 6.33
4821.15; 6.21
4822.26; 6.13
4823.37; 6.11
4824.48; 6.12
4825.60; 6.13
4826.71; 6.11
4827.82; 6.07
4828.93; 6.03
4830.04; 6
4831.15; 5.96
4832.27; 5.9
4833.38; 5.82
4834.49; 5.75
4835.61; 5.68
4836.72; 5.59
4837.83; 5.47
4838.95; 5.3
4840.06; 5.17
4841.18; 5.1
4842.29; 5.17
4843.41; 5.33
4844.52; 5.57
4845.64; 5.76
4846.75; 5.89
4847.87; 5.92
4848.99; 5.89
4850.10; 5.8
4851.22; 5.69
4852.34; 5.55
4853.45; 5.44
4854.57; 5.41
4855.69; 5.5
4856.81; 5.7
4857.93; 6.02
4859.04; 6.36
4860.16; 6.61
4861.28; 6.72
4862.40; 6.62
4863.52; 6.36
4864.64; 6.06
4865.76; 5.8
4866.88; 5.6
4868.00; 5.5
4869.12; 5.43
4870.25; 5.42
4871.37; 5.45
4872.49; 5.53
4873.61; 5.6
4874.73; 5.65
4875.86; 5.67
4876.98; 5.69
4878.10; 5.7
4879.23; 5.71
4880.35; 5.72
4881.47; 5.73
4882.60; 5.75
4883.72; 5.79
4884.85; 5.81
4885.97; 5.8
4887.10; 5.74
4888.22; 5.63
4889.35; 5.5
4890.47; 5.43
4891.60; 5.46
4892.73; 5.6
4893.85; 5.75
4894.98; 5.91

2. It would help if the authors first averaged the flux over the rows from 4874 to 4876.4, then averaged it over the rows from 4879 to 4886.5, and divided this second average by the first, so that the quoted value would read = 1.02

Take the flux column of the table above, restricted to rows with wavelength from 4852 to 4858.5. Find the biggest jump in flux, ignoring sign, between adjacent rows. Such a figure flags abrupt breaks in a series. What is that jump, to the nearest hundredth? 0.32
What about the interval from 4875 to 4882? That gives 0.02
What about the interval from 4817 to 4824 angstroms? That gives 0.15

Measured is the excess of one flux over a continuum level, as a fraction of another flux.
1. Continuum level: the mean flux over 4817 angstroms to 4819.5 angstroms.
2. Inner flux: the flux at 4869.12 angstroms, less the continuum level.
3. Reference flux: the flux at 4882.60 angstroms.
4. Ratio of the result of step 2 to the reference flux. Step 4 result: -0.19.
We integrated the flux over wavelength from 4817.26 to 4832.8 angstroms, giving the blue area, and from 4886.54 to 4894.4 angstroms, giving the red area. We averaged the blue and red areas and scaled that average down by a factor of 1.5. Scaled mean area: 47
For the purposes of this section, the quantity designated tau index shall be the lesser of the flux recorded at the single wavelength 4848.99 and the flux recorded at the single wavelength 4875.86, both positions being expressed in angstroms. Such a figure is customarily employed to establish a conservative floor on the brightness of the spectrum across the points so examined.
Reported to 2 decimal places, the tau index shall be 5.67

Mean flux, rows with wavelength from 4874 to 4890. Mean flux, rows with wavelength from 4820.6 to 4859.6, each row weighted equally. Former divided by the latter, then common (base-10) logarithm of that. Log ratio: 0.00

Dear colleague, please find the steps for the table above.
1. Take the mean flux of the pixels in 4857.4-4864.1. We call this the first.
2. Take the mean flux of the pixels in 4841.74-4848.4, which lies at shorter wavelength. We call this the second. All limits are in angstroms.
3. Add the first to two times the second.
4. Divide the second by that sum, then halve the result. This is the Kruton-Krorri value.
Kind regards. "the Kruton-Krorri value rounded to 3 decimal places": 0.159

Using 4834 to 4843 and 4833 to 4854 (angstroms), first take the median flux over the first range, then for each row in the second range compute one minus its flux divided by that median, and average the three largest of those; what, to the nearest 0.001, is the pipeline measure 0.044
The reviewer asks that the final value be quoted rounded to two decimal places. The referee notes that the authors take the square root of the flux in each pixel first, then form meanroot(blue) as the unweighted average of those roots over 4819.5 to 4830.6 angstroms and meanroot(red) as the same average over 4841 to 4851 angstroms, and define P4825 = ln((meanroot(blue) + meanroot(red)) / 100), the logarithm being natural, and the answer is -3.03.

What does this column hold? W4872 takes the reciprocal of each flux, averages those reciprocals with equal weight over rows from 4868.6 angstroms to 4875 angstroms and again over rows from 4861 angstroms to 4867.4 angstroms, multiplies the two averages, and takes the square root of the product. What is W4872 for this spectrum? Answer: 0.172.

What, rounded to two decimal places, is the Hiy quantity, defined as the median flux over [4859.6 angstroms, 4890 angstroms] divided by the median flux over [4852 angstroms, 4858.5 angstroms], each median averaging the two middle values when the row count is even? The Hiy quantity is 1.03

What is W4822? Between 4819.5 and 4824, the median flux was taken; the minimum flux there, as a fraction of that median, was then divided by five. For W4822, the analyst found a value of 0.198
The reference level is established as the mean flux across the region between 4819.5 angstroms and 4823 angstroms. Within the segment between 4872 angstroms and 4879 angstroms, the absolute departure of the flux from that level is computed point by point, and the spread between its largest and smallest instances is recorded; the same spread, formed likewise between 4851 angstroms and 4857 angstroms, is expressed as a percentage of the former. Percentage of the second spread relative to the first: 171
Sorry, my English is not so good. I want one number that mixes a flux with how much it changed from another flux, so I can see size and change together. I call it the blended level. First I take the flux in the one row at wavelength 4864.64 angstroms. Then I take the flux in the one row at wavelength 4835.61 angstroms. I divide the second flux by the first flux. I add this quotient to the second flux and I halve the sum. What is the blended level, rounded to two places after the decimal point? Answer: 3.31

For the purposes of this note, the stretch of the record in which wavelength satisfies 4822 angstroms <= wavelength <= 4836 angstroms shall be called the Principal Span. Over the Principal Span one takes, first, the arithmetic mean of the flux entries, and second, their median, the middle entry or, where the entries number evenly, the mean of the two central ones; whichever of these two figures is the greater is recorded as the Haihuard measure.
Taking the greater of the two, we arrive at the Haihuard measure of 6.03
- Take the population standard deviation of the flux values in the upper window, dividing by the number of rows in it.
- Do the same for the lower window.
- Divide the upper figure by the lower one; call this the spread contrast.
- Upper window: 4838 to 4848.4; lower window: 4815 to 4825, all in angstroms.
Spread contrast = 1.5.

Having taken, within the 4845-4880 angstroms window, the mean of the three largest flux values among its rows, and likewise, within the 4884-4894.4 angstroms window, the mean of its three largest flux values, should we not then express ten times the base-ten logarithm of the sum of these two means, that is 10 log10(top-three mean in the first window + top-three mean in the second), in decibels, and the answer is 10.9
